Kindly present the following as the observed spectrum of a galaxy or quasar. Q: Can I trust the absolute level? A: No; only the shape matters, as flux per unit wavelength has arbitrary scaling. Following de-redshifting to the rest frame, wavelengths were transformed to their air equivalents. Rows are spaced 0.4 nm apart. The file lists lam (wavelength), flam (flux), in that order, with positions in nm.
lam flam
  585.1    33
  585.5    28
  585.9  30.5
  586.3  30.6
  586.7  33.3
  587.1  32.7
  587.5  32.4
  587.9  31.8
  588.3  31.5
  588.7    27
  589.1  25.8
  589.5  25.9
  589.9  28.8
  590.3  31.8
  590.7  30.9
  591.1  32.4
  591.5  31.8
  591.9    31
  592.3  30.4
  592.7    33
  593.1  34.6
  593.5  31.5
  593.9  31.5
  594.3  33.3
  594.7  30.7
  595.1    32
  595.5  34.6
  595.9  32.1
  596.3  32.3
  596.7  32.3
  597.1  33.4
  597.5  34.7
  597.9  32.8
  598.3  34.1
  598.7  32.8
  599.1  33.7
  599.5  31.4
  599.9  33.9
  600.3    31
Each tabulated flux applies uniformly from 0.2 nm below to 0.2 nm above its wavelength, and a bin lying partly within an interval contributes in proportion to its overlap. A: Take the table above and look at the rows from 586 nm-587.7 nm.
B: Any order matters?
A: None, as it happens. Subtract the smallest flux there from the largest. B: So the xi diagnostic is 2.7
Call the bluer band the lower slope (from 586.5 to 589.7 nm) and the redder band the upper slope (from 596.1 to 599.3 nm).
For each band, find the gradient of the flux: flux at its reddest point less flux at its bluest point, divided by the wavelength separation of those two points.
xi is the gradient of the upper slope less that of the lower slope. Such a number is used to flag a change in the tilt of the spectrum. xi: 3.1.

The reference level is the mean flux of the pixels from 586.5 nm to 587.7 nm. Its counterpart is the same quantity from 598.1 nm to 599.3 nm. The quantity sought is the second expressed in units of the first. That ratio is 1.02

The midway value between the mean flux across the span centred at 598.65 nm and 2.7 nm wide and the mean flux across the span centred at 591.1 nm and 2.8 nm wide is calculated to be 32.2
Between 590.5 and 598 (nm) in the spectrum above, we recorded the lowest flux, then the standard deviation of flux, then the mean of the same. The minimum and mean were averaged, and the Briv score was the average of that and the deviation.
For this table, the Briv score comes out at 16.3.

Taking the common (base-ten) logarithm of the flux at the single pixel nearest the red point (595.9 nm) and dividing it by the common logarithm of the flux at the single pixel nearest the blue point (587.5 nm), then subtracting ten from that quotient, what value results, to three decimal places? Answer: -9.003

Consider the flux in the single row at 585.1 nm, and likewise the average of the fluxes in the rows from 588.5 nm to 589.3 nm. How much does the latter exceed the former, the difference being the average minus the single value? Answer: -6.6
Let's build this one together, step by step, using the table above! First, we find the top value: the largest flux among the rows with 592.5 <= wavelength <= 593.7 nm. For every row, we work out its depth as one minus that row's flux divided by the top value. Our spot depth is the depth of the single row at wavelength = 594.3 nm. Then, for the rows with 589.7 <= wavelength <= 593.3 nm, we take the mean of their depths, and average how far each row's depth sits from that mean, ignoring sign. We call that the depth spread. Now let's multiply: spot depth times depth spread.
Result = 0.001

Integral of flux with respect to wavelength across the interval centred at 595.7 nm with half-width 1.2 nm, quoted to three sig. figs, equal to 77.6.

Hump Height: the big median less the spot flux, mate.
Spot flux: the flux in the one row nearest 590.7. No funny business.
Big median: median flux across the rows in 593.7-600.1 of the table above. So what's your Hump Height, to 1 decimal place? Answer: 1.9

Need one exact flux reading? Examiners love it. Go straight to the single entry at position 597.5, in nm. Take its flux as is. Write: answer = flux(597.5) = 34.7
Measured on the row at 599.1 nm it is 33.7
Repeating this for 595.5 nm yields 34.6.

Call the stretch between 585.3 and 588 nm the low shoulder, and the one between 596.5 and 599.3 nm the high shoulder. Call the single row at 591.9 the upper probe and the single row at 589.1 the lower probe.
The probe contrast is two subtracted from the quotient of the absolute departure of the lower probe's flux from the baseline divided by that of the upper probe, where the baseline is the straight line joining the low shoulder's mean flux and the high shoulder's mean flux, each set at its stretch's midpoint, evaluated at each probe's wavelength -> 3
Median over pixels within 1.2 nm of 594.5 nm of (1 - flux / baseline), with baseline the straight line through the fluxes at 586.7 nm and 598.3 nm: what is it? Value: 0.06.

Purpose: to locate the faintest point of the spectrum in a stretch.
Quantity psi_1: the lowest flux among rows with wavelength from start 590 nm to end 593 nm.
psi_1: 30.4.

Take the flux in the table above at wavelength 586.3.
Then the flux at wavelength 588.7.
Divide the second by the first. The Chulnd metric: 0.88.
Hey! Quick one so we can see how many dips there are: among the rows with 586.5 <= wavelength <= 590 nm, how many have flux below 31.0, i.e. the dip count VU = 4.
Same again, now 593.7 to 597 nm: 1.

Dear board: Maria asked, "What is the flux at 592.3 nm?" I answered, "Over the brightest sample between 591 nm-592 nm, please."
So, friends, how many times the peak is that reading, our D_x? 0.94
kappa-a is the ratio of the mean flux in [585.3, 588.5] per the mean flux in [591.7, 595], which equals 0.980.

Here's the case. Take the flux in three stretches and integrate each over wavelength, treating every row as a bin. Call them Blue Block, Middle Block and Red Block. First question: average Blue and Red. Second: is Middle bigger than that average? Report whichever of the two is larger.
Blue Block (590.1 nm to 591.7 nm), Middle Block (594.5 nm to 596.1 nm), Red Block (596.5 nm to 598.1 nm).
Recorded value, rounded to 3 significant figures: 52.0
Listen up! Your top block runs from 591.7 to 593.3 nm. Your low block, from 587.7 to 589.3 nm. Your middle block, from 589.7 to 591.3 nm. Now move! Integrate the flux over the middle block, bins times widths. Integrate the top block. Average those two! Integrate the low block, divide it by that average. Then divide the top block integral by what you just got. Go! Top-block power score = 56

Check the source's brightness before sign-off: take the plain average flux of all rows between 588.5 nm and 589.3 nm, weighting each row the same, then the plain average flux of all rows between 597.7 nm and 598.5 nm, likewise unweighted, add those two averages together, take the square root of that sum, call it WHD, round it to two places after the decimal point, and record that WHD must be 7.74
